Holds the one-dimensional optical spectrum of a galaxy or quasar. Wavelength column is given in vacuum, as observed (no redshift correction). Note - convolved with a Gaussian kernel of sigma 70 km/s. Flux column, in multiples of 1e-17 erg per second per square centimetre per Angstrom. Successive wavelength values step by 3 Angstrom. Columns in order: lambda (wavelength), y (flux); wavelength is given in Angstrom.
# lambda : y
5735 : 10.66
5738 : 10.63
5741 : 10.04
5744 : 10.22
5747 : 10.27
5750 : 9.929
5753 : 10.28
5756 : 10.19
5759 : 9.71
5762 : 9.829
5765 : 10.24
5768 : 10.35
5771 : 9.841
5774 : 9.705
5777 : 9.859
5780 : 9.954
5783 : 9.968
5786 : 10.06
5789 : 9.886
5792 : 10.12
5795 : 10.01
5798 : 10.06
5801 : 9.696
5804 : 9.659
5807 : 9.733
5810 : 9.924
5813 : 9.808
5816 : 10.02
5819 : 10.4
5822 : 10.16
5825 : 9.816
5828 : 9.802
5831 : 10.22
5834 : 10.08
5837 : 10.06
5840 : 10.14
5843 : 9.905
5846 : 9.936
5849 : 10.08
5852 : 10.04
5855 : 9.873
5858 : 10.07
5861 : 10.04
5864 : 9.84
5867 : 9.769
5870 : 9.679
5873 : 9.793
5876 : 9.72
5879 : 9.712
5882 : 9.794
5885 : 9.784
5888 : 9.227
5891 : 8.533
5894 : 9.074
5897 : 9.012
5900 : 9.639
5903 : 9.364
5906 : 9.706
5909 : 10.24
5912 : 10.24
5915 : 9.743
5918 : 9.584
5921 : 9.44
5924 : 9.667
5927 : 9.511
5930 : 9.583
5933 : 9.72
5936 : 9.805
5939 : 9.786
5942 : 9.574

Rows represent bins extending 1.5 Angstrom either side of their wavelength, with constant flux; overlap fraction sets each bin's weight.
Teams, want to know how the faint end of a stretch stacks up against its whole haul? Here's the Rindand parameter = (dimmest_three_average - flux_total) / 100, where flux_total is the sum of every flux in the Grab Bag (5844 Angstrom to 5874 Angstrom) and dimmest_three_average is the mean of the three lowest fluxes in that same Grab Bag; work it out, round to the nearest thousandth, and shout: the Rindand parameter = -0.894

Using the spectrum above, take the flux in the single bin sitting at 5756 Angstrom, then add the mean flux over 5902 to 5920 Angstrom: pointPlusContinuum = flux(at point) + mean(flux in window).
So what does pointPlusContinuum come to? 20.00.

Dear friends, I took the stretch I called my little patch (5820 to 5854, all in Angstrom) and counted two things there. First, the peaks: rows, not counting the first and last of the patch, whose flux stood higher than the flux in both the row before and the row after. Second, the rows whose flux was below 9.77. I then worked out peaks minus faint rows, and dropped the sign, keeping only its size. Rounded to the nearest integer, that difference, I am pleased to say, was 3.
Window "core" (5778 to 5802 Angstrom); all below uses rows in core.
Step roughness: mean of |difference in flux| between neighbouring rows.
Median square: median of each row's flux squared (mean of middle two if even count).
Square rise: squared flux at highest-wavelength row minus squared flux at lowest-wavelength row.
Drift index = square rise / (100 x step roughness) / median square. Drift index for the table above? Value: -0.003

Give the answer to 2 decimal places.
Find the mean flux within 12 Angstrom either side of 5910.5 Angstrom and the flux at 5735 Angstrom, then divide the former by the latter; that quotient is 0.91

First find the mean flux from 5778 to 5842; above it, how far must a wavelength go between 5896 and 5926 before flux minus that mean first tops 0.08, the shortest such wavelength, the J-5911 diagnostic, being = 5909 Angstrom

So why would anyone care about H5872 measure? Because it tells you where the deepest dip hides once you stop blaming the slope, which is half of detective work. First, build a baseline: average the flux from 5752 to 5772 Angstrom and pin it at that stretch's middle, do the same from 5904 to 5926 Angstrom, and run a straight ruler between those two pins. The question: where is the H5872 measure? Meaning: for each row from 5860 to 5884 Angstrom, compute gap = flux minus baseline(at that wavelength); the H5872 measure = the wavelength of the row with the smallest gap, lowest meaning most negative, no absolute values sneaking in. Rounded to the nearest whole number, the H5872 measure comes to 5870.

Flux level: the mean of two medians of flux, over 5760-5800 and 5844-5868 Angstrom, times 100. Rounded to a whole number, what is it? 998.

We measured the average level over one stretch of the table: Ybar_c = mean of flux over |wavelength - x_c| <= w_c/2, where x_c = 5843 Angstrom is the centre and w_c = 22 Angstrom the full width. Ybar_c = 10.0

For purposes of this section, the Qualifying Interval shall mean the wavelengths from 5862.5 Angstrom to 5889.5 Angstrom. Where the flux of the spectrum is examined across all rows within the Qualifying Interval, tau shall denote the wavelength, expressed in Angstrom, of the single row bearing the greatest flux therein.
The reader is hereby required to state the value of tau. 5864 Angstrom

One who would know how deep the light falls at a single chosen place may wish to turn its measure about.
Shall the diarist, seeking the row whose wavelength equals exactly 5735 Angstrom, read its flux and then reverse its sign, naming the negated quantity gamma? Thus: -10.7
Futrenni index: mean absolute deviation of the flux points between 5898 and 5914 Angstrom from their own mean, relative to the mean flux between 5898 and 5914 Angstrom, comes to 0.033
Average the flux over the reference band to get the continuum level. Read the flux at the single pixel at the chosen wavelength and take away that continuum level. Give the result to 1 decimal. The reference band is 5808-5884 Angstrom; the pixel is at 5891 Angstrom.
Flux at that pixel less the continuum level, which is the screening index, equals -1.4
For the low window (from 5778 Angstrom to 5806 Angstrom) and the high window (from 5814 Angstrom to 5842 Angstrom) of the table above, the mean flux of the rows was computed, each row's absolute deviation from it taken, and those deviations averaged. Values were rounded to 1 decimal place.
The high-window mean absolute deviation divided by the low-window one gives 1.1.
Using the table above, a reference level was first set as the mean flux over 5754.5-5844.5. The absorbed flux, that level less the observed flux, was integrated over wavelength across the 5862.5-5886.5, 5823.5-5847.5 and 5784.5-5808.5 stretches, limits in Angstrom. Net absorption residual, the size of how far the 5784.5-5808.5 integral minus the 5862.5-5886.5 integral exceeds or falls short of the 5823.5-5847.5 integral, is 2.9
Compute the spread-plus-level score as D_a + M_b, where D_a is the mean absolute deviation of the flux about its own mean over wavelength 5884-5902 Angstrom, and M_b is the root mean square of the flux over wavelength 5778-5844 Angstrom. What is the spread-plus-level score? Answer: 10.3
